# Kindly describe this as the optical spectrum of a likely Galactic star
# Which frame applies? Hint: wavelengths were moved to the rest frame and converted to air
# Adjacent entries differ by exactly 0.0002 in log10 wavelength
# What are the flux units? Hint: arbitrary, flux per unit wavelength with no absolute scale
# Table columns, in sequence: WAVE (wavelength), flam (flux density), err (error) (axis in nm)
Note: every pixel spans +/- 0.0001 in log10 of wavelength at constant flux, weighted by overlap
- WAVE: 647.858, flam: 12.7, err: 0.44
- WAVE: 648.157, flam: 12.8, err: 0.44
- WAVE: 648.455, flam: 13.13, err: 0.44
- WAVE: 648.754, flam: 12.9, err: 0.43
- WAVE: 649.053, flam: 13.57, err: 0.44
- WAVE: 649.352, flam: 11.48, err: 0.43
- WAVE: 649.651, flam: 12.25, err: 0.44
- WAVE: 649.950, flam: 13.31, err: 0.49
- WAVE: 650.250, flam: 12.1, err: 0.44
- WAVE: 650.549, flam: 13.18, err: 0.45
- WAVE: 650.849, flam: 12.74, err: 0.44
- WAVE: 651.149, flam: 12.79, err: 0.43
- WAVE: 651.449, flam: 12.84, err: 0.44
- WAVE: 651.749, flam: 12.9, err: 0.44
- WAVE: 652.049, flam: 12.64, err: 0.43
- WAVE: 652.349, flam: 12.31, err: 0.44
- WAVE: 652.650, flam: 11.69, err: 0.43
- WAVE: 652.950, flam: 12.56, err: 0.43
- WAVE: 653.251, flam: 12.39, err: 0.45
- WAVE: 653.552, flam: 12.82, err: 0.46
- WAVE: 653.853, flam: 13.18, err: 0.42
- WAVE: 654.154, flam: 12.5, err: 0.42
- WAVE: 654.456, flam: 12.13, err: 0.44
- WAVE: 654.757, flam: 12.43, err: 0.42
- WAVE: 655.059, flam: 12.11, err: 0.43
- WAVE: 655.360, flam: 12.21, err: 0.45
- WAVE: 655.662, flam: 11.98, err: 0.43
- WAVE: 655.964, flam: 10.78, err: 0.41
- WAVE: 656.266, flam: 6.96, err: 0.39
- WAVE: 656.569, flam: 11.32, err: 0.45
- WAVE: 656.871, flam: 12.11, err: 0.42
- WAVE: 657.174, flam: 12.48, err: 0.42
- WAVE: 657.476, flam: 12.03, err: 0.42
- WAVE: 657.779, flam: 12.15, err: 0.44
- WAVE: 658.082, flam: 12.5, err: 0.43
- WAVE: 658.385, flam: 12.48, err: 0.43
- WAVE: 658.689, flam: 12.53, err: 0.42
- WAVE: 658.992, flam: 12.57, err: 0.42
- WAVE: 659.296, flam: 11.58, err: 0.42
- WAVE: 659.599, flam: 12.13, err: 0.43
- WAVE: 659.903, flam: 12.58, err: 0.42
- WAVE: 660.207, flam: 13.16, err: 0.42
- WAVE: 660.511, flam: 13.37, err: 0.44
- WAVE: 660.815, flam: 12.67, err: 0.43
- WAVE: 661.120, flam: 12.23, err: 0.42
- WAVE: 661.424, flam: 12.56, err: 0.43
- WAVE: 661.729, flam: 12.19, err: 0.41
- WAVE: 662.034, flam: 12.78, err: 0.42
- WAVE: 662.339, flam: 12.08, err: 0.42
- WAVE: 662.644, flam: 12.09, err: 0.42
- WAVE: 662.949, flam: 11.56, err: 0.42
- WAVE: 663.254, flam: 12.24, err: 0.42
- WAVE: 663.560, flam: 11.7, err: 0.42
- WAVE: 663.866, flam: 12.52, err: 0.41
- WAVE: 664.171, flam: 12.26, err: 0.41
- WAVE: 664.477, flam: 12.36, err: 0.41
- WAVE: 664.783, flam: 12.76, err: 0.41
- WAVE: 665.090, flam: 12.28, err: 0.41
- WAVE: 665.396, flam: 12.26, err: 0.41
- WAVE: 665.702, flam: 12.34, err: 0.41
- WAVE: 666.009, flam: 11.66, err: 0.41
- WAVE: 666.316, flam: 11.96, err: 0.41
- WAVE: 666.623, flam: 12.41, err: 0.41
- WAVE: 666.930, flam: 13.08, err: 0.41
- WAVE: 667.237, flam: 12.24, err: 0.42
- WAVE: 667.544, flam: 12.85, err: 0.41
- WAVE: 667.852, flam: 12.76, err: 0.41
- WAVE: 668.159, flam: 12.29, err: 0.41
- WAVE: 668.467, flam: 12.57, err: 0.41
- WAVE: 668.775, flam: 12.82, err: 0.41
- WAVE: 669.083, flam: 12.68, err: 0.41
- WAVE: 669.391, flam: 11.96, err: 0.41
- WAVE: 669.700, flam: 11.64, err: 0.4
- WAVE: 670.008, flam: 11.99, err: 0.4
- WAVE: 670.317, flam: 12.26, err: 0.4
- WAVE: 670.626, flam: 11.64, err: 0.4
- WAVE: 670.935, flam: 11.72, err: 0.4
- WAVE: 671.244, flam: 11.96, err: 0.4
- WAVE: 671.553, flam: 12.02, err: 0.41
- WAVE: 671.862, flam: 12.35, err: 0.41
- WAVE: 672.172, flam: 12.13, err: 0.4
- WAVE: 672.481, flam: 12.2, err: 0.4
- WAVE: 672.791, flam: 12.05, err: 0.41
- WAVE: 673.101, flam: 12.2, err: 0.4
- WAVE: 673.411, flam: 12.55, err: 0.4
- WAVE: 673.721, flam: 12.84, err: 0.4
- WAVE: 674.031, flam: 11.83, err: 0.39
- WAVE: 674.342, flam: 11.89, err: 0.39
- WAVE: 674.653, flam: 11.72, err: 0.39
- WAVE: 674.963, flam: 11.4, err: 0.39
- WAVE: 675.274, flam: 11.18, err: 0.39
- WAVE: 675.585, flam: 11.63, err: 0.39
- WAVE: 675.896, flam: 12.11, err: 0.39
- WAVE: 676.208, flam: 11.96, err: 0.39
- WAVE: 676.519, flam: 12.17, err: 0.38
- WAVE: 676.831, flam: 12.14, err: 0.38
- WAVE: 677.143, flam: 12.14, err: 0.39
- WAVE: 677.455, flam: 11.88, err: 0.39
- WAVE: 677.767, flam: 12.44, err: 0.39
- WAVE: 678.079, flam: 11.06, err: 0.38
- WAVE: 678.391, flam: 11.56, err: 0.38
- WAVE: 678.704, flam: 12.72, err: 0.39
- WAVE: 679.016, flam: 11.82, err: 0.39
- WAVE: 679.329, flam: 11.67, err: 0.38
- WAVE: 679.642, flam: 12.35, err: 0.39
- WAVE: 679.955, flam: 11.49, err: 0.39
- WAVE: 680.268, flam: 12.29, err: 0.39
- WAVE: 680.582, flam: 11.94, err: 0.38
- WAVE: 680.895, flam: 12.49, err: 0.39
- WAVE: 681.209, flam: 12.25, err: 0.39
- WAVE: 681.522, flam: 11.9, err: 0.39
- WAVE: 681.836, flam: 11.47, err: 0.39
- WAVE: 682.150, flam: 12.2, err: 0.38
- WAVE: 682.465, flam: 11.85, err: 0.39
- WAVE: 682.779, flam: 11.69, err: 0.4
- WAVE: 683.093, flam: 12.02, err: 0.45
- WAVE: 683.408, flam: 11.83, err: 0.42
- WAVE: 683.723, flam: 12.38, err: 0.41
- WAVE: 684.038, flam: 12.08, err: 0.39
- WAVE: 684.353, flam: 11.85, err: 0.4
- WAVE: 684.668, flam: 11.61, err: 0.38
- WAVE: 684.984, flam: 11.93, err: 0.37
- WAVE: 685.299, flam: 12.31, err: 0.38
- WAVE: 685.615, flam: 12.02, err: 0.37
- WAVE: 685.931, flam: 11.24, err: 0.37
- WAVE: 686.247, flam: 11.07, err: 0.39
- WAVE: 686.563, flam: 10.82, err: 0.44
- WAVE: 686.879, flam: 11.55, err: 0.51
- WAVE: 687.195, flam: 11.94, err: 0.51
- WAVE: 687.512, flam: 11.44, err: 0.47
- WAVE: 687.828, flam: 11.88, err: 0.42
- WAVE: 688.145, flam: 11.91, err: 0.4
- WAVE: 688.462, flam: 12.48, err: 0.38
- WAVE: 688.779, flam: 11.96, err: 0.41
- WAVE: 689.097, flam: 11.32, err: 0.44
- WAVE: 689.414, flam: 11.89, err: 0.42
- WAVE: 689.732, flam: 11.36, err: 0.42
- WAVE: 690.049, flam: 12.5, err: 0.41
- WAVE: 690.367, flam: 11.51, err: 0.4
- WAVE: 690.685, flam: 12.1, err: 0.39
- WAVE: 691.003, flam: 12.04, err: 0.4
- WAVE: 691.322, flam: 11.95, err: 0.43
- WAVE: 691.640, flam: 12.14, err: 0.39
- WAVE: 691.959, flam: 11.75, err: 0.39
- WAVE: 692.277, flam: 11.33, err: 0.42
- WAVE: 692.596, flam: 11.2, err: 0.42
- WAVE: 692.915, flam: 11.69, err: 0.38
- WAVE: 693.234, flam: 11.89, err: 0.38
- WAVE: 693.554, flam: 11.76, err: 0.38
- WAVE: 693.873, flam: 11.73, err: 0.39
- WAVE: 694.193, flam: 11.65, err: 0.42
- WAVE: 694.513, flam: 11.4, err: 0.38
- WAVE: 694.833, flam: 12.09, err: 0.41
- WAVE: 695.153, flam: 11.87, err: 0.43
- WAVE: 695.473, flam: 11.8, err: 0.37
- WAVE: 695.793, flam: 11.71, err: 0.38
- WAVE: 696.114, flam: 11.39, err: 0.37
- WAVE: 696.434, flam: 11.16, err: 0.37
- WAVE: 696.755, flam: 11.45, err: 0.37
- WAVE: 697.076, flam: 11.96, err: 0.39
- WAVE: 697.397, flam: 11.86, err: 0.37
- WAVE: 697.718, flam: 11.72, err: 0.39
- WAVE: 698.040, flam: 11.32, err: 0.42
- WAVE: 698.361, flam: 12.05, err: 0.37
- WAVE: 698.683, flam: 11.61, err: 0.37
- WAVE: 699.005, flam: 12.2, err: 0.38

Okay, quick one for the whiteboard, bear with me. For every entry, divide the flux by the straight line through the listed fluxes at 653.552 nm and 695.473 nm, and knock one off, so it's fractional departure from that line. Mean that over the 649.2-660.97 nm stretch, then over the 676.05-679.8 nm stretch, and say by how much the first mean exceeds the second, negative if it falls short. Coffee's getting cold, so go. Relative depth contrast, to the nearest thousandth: -0.022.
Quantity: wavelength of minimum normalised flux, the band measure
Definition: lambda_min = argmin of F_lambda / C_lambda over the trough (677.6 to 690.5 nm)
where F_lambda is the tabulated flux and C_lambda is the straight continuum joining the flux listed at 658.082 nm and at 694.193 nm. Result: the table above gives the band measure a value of 686.563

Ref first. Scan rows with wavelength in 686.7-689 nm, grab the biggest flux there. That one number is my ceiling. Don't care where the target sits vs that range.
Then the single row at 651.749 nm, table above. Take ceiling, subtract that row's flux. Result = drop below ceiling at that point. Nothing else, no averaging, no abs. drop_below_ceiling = -0.4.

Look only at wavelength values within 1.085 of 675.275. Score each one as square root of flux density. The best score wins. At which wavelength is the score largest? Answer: 675.896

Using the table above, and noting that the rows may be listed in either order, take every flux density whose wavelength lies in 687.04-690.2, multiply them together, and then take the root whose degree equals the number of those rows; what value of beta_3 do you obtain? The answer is 11.9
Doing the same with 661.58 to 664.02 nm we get 12.1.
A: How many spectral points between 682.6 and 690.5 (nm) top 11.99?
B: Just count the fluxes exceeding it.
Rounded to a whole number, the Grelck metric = 7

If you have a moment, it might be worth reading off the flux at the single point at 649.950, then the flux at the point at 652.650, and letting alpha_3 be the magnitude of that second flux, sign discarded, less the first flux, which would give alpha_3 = -1.6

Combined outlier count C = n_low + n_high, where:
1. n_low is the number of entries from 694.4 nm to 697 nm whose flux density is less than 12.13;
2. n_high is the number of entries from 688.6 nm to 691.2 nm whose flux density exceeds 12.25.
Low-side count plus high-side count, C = 9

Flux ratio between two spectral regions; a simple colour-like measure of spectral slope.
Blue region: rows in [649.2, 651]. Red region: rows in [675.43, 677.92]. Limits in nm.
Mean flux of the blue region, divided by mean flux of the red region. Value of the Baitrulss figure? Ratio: 1.04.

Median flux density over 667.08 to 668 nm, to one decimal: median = 12.8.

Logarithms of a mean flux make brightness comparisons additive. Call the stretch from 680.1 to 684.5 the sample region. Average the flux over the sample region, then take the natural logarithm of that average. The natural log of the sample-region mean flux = 2.49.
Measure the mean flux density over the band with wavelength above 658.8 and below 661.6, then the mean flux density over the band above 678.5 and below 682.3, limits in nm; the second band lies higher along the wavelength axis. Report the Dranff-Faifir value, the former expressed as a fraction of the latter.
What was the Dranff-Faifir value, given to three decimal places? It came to 1.041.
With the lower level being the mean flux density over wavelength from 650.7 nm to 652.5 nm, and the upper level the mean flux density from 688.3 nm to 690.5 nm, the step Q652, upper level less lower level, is -0.84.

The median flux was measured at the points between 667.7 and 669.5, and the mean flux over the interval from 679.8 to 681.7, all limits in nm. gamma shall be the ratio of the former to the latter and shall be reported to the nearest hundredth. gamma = 1.05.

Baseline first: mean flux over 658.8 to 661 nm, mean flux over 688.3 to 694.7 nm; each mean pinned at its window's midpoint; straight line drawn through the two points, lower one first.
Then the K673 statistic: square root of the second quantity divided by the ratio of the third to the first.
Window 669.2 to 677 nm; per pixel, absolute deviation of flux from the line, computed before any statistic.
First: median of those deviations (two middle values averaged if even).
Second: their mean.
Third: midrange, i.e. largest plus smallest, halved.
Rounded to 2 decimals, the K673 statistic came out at 0.47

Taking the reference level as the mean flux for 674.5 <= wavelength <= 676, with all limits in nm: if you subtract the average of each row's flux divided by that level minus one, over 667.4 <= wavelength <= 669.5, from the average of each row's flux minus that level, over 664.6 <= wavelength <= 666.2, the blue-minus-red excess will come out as 0.57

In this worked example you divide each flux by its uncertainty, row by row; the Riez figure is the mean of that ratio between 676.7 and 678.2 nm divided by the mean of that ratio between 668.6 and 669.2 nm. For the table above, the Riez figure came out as 0.99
